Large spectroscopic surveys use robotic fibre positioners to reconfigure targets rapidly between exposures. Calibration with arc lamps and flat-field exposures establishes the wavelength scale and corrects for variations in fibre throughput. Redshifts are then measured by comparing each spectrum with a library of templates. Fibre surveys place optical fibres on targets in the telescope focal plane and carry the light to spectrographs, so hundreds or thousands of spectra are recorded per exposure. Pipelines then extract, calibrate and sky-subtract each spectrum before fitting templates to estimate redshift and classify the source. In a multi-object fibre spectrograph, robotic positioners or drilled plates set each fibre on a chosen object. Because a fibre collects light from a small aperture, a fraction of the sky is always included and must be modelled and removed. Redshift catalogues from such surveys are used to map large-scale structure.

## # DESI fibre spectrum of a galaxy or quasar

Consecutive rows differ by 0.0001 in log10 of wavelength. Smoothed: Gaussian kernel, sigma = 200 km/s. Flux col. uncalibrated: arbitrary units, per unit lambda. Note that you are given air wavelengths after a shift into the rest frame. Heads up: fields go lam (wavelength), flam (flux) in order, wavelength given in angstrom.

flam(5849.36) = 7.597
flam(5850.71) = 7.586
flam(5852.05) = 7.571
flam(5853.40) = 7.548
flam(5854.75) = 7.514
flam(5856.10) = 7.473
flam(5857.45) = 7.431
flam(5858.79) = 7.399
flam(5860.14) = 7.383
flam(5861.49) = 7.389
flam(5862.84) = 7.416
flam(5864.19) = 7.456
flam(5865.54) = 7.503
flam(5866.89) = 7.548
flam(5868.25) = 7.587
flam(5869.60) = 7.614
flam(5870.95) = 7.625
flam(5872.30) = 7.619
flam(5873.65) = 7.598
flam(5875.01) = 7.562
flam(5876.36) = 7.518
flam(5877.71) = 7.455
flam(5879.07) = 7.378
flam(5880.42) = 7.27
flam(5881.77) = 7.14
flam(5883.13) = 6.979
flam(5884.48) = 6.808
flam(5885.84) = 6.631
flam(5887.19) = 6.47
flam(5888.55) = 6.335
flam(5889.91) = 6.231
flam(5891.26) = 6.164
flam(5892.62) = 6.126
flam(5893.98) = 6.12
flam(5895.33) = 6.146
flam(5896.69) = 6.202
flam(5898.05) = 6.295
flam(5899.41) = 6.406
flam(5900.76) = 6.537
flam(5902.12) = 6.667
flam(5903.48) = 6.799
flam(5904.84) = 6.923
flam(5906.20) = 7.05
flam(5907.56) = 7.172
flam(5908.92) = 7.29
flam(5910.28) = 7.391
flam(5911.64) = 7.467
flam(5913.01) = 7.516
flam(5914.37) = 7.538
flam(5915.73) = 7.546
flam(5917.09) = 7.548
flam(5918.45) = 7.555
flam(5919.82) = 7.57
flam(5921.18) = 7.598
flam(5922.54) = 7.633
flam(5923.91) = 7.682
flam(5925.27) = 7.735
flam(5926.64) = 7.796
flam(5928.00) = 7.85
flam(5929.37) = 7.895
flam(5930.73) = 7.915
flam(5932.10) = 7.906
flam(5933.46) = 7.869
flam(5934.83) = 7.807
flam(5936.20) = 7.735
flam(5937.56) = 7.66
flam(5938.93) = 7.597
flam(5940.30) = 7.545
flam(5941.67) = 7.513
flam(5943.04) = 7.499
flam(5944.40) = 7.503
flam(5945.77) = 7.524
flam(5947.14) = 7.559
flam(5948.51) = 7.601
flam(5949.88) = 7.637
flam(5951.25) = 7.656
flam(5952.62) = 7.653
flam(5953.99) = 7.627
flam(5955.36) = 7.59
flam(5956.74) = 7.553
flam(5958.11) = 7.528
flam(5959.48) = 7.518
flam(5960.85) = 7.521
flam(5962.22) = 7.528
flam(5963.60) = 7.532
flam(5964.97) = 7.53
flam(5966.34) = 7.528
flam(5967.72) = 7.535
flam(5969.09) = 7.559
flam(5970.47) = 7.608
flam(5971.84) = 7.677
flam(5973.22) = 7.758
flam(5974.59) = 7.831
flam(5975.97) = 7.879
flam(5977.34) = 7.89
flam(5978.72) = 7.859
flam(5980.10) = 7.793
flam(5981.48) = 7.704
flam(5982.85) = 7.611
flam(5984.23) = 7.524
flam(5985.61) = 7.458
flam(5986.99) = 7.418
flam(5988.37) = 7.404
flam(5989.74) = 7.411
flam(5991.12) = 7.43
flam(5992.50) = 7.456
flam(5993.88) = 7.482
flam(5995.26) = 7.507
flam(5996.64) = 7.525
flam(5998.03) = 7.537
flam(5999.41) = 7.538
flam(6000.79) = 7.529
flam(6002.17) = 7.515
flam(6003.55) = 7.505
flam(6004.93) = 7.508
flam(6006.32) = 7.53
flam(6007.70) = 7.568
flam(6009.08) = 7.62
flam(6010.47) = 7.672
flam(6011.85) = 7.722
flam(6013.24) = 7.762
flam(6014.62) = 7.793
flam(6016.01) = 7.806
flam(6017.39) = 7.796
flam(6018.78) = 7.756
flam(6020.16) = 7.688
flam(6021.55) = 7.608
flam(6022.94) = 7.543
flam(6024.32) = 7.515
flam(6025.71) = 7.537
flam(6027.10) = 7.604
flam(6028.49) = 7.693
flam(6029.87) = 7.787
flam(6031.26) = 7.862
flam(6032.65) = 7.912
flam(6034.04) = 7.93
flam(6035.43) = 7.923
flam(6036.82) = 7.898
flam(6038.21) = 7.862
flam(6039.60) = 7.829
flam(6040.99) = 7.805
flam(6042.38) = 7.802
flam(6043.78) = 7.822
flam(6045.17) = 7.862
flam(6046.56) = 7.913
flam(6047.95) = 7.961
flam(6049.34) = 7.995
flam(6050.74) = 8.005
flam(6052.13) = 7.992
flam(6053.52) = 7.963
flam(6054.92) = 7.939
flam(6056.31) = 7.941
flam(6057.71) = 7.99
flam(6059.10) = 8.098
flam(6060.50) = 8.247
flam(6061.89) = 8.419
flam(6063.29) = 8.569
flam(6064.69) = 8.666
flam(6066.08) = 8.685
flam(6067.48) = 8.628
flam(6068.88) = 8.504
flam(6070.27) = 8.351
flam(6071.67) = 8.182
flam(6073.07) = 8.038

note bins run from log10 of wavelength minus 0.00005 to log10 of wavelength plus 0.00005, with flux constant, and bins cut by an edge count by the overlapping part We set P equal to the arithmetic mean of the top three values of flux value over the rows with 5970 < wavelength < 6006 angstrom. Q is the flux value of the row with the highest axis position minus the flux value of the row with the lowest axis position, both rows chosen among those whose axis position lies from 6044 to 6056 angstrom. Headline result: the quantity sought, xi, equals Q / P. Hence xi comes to 0.010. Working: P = 7.88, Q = 0.1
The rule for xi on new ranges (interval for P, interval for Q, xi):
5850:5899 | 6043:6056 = 0.015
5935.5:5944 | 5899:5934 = 0.191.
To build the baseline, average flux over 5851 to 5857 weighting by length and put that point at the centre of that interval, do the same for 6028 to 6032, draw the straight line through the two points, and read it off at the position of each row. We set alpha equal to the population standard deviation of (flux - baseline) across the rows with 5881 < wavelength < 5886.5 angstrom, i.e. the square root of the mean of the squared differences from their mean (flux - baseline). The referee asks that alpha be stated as 0.19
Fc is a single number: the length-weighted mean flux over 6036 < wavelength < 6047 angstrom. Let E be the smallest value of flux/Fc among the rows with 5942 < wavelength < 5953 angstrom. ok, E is 0.9557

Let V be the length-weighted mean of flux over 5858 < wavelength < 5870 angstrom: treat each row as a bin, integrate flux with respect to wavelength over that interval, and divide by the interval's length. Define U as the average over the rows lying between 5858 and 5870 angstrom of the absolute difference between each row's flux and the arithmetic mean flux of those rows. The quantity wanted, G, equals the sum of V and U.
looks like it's 7.55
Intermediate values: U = 0.08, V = 7.5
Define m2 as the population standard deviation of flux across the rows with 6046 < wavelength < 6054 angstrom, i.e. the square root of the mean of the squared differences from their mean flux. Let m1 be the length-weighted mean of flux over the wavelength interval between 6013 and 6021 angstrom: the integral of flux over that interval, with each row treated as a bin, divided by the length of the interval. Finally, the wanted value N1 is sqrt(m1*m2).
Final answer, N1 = 0.49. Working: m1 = 7.8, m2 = 0.031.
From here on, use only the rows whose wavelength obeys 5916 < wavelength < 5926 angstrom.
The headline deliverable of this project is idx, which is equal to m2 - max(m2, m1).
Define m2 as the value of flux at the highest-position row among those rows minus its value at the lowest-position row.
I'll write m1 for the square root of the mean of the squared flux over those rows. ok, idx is -7.43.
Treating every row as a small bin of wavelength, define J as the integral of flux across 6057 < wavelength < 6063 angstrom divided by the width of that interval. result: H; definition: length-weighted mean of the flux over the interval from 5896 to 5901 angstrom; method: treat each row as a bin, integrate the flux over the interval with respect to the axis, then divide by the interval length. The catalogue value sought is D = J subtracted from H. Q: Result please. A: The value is -1.9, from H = 6.35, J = 8.2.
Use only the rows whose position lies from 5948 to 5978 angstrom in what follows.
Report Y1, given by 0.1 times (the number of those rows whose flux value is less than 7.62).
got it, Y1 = 1.3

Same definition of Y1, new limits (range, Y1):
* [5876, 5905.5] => 2.2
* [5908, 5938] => 1.0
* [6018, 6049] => 0.5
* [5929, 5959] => 1.1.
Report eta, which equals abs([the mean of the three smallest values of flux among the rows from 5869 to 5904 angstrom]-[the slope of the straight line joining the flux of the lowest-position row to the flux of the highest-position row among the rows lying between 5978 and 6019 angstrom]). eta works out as 6.1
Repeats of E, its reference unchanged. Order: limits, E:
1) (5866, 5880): 0.9402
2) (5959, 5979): 0.9581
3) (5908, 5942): 0.9290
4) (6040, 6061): 0.9943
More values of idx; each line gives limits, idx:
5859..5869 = -7.27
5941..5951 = -7.42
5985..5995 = -7.41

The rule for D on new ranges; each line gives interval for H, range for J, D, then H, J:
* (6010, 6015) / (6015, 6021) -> 0.0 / 7.74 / 7.8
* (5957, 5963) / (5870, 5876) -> -0.1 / 7.53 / 7.6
